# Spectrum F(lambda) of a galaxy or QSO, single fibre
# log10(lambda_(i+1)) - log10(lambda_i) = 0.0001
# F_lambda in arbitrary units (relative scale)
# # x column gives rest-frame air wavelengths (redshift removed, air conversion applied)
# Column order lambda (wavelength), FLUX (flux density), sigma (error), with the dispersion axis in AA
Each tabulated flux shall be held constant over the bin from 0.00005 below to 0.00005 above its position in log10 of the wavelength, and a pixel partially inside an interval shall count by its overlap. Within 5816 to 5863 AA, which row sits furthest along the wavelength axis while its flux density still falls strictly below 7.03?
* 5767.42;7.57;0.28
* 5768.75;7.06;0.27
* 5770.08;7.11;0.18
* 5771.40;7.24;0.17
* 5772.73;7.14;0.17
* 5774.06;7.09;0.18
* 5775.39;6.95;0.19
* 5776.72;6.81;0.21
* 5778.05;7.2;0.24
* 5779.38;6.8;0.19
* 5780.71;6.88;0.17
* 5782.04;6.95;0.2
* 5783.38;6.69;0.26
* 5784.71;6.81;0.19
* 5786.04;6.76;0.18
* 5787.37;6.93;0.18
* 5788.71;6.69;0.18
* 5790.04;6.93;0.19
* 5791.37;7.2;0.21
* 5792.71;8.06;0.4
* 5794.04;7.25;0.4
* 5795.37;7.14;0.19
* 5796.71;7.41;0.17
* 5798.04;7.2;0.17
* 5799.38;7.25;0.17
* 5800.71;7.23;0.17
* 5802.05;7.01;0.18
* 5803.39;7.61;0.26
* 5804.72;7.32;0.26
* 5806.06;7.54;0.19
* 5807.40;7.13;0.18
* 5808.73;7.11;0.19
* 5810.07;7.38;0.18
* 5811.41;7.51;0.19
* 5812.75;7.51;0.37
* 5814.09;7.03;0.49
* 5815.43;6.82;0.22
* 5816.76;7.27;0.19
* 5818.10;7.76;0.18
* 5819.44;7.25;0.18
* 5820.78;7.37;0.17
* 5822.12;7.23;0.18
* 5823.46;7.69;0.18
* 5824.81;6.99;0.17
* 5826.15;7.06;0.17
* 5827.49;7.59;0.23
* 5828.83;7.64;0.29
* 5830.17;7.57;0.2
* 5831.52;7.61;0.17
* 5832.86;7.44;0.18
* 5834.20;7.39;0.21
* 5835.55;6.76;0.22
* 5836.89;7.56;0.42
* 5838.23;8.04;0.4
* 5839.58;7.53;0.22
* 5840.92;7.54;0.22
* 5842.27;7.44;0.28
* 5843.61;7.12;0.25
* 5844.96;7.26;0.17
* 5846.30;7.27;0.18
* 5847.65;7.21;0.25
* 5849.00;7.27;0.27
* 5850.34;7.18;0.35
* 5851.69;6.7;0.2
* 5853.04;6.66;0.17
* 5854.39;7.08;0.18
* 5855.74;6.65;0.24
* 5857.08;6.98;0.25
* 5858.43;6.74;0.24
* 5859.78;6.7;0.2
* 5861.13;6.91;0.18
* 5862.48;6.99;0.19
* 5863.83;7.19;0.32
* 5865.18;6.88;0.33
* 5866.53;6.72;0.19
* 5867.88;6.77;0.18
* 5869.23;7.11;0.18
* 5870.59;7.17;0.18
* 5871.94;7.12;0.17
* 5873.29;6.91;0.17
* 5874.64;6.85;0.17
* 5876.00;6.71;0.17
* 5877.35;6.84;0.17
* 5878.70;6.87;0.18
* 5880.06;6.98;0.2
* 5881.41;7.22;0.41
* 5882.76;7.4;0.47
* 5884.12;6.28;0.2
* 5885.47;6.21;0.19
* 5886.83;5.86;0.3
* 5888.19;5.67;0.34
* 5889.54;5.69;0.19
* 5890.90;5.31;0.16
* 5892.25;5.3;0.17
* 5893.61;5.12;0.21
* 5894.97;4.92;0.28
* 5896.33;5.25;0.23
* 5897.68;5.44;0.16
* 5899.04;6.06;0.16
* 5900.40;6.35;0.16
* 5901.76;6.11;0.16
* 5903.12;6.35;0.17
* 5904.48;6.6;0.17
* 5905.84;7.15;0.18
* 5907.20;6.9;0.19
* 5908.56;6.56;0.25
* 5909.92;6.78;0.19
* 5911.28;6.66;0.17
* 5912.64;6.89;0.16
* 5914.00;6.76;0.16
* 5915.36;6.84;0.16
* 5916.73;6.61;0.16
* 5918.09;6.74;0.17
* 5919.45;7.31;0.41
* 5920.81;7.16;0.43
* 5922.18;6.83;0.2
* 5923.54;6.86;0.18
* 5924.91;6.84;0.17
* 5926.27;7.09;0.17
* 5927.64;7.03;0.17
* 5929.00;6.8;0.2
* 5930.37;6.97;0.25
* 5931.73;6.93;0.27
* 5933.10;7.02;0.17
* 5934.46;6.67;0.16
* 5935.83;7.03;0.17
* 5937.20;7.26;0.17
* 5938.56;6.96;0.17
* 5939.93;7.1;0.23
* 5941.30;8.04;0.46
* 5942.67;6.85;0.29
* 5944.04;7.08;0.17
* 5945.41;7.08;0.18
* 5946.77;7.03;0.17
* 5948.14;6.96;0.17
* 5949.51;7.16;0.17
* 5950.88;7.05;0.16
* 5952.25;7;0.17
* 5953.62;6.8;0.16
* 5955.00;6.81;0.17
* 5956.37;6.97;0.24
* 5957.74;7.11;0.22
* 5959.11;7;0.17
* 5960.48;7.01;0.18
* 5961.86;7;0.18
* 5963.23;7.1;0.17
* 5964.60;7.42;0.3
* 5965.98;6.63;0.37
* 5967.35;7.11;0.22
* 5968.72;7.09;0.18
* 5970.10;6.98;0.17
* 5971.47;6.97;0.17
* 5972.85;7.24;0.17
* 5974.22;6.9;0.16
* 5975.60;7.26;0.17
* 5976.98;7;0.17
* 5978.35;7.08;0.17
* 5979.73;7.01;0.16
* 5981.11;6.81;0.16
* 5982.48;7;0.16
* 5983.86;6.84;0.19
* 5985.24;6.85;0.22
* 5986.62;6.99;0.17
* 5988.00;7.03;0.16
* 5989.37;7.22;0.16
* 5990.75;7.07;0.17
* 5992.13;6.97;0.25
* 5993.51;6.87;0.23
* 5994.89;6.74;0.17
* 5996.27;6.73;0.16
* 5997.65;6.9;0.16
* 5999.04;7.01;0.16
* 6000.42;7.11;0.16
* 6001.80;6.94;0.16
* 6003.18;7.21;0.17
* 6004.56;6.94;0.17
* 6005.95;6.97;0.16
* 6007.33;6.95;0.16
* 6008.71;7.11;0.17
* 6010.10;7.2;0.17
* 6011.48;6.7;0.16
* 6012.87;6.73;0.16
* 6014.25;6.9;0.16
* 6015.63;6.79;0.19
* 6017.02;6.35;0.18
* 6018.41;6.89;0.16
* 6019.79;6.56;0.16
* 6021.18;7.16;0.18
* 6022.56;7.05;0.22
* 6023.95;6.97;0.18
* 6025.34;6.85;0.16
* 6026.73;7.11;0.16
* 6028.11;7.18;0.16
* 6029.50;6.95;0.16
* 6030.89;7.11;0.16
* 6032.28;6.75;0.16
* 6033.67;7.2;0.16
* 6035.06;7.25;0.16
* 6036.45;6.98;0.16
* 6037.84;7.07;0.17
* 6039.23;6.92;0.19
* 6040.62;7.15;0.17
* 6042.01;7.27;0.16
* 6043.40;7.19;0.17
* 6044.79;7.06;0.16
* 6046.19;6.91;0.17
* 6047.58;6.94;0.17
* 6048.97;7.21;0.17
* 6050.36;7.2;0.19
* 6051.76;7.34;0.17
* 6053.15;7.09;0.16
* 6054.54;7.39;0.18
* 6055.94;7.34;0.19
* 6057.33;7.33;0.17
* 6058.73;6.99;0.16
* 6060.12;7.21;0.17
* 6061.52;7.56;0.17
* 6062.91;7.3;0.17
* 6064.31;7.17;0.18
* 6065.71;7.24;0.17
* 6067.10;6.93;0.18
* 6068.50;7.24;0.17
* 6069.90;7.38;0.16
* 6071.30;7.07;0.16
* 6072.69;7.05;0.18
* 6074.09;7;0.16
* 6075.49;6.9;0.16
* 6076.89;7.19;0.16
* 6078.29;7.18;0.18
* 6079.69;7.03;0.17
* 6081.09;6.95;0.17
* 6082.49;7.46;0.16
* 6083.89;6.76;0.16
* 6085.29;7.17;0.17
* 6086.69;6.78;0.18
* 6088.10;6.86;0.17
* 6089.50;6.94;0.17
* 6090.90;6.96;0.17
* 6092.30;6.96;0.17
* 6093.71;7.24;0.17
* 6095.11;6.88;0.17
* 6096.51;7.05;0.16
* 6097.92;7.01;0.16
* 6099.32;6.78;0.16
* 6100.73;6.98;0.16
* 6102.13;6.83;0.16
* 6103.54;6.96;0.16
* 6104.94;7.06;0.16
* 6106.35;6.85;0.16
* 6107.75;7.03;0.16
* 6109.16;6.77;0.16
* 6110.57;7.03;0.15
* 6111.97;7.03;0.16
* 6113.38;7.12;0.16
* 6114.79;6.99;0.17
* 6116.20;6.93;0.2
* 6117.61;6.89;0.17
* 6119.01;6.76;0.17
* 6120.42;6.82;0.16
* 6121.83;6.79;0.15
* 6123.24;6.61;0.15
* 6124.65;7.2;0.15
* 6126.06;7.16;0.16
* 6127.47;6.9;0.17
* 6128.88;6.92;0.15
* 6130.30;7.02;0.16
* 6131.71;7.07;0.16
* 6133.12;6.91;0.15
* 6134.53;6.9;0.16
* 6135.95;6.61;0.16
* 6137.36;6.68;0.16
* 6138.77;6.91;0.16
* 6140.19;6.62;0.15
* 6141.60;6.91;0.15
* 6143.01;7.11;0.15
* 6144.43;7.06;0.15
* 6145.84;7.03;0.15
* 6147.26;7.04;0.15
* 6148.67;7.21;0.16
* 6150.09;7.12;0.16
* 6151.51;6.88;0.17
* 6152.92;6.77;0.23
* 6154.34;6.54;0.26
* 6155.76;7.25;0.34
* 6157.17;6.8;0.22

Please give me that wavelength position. 5862.48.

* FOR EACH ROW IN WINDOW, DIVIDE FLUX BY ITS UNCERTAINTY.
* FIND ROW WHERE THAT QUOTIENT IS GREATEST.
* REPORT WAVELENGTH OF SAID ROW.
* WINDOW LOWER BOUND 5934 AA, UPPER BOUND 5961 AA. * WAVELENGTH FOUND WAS 5950.88 AA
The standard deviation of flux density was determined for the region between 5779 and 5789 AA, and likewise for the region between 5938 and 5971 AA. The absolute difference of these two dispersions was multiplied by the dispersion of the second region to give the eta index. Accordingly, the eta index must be 0.040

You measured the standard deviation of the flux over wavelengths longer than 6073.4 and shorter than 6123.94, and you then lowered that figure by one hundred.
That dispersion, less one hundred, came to -99.8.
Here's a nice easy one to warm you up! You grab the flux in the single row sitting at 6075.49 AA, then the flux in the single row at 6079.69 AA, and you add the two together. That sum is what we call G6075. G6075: 13.9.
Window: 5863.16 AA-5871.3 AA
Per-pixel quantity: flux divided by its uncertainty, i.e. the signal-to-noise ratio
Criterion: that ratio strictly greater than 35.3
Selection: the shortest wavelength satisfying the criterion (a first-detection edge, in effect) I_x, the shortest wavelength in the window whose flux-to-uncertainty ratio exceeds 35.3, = 5866.53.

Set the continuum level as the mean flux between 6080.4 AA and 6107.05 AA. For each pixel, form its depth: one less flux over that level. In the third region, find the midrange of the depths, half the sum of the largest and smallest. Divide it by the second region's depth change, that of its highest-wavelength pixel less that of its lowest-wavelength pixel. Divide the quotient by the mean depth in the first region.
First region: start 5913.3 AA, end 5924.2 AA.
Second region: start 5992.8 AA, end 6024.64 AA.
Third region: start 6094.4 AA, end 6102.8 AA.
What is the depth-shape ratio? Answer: -48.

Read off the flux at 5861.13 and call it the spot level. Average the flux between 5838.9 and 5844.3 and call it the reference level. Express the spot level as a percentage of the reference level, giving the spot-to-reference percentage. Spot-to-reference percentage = 93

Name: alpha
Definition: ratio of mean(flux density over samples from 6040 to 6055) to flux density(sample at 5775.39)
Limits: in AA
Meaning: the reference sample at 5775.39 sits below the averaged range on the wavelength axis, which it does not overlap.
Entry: 1.03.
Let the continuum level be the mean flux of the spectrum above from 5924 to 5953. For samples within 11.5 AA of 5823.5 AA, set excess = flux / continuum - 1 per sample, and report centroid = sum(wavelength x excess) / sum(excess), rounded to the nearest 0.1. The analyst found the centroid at 5825.4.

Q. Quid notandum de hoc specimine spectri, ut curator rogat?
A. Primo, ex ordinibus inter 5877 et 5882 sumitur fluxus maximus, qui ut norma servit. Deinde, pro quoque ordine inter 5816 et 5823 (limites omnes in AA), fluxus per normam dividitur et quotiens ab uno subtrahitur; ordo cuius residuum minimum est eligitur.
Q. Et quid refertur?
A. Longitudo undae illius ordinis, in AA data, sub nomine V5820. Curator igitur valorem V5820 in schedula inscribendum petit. 5818.10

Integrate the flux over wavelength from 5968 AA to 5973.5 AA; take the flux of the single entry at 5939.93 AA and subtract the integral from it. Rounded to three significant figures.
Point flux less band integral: -31.8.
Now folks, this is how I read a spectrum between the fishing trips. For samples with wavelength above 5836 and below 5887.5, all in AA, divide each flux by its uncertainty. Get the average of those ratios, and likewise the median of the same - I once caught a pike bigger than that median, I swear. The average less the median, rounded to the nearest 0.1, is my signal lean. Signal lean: -1.9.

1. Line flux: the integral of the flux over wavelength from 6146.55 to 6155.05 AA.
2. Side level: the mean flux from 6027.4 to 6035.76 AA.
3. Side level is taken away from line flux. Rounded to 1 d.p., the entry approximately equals 51.8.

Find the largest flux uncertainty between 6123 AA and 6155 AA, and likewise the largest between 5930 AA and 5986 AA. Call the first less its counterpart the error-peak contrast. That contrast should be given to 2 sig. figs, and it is -0.20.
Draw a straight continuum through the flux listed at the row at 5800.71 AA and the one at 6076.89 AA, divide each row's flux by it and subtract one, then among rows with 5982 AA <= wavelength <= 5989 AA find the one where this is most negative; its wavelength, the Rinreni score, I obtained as 5983.86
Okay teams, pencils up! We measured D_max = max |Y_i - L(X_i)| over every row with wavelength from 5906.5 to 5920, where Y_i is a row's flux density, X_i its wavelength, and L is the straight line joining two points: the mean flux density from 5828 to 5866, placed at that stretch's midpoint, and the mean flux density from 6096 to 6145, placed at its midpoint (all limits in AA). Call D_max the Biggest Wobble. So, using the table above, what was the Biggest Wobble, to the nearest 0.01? 0.57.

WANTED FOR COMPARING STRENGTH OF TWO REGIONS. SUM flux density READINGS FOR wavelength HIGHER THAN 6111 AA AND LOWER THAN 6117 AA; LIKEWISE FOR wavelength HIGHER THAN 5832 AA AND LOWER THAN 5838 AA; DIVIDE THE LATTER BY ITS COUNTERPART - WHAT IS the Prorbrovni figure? 1.04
